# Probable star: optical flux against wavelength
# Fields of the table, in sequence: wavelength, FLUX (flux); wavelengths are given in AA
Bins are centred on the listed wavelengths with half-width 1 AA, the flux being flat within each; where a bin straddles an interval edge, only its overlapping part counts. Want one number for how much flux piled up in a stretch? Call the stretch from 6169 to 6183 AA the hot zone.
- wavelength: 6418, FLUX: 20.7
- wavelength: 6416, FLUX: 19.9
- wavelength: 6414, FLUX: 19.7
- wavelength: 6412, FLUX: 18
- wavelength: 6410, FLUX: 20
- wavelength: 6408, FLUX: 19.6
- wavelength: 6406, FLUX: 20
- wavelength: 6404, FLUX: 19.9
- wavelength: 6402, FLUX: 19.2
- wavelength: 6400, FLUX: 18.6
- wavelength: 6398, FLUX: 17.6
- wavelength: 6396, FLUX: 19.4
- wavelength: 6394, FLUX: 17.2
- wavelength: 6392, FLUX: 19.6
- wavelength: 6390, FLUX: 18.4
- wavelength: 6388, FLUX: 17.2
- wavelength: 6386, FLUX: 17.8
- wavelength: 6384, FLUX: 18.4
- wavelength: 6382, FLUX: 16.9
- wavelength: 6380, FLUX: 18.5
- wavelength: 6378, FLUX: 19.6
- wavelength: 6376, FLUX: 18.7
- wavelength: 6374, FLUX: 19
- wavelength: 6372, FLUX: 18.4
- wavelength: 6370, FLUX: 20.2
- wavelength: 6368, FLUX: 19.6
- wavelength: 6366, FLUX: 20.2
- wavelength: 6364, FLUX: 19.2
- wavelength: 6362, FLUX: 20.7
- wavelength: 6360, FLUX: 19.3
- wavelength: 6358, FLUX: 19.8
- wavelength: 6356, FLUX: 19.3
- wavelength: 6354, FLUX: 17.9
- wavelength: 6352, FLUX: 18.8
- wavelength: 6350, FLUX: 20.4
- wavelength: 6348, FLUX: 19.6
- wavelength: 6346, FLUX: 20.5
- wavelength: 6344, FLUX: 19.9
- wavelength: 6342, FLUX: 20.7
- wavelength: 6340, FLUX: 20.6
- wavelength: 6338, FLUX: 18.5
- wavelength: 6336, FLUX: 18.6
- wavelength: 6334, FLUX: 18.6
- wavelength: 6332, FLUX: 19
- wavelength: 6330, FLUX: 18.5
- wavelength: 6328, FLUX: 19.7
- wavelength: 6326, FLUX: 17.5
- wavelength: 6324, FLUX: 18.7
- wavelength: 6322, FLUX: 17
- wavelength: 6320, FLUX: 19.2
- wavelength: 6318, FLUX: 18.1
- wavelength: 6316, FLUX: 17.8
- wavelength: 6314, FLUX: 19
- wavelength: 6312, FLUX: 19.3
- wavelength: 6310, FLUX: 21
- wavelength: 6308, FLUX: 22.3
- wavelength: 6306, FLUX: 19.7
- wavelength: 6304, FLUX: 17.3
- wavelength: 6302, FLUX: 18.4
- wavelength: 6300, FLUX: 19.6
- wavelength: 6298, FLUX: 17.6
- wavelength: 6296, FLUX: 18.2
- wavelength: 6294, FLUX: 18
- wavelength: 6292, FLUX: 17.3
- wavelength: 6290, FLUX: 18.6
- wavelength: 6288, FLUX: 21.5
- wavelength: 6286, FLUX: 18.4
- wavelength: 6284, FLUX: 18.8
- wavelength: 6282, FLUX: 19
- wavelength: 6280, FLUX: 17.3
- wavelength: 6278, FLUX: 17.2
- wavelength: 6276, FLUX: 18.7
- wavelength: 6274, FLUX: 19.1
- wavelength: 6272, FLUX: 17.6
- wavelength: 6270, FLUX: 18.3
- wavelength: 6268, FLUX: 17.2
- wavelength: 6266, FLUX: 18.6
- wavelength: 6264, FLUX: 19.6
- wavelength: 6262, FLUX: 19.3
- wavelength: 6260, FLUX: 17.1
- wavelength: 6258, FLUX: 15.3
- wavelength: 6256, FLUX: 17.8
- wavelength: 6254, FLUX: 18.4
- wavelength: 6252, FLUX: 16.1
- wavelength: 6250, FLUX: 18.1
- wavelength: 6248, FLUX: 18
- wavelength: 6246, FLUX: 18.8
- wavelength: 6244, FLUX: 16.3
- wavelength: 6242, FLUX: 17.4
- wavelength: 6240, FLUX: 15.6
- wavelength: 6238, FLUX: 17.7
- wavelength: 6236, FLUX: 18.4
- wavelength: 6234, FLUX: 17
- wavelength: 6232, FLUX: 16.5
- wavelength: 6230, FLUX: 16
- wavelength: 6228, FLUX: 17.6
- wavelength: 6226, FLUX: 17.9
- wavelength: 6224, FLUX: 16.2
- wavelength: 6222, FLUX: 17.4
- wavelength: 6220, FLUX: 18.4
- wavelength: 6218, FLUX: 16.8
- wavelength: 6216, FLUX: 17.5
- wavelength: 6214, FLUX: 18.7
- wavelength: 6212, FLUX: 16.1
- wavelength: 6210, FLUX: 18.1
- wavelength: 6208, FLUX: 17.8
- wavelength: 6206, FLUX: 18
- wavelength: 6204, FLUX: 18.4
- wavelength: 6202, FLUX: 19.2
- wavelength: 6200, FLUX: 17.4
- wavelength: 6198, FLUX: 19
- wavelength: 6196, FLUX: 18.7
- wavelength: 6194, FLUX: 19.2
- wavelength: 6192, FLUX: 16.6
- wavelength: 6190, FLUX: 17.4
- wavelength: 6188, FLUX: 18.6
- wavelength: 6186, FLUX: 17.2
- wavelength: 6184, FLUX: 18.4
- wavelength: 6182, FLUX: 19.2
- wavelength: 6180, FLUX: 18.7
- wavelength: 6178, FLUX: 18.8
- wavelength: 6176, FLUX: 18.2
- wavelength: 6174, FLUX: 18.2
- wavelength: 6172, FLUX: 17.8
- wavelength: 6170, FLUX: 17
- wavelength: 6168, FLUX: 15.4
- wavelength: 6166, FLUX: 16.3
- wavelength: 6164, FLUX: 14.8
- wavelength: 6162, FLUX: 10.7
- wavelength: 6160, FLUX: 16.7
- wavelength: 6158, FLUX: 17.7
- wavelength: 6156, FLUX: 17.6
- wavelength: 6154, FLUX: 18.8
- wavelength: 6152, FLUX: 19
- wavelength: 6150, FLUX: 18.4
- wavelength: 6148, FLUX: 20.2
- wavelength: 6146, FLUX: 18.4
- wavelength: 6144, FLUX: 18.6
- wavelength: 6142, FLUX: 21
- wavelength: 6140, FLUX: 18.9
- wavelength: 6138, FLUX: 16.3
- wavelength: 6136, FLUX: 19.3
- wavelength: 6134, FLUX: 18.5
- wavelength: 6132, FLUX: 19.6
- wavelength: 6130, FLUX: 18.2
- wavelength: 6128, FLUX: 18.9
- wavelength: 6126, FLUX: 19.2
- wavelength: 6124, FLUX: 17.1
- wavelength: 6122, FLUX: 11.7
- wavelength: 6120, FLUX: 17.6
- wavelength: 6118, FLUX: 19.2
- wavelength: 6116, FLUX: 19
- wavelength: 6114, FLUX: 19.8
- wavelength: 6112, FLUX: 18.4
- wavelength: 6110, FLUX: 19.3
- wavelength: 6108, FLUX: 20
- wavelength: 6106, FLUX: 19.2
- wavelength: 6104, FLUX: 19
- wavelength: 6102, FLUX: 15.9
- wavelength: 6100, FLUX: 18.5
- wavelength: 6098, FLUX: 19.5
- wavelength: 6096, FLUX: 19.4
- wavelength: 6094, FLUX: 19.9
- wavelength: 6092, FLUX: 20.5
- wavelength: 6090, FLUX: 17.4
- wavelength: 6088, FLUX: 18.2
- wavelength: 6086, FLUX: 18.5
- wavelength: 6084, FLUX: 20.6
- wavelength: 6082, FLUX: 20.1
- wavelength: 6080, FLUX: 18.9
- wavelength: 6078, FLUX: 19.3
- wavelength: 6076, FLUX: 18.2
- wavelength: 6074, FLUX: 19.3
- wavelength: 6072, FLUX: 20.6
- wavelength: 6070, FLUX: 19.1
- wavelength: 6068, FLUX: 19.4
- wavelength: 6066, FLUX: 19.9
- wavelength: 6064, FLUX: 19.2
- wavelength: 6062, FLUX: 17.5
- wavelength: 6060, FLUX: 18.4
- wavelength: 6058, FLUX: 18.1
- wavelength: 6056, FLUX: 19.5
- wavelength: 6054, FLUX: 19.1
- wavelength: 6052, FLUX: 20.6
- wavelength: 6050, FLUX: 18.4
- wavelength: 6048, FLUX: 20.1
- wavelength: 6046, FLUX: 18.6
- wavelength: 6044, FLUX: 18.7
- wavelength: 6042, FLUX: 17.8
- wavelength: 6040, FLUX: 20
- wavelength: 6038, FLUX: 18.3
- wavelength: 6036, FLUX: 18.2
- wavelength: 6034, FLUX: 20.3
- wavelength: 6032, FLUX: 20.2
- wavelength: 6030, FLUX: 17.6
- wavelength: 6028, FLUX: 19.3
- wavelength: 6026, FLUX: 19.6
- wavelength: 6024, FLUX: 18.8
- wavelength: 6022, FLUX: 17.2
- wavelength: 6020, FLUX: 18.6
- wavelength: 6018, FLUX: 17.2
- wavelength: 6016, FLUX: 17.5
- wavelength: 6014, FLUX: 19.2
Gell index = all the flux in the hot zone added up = 128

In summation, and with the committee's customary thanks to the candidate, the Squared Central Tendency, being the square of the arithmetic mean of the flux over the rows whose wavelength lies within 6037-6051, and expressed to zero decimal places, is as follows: 355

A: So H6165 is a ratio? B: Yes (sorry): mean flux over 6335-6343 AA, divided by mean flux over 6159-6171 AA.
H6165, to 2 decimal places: 1.29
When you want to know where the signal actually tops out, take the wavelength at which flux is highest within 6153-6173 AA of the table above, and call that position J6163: 6154 AA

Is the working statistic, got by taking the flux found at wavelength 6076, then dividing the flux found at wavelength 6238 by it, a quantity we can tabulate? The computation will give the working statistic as 0.97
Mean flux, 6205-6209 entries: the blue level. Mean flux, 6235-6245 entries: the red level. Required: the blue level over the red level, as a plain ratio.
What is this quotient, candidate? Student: 1.05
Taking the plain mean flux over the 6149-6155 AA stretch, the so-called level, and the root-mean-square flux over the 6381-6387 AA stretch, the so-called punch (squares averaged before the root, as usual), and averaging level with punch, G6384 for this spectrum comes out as 18.2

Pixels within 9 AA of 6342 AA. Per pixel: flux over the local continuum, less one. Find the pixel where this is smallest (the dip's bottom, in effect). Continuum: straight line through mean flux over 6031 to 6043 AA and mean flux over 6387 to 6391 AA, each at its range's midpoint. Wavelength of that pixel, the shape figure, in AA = 6338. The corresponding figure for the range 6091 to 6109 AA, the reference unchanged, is 6102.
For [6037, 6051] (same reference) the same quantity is 6042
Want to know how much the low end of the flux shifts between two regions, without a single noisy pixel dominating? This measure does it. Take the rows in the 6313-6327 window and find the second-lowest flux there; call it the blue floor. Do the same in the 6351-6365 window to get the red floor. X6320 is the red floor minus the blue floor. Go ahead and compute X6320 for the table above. 1.3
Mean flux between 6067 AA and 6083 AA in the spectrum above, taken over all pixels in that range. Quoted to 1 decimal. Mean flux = 19.4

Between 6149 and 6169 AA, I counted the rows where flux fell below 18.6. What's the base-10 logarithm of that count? 0.90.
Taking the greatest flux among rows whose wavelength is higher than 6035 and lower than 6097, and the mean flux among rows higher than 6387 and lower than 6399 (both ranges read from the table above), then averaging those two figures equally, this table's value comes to 19.4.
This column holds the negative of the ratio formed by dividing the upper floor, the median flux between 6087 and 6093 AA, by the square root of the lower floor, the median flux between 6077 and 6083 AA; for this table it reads -4.14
